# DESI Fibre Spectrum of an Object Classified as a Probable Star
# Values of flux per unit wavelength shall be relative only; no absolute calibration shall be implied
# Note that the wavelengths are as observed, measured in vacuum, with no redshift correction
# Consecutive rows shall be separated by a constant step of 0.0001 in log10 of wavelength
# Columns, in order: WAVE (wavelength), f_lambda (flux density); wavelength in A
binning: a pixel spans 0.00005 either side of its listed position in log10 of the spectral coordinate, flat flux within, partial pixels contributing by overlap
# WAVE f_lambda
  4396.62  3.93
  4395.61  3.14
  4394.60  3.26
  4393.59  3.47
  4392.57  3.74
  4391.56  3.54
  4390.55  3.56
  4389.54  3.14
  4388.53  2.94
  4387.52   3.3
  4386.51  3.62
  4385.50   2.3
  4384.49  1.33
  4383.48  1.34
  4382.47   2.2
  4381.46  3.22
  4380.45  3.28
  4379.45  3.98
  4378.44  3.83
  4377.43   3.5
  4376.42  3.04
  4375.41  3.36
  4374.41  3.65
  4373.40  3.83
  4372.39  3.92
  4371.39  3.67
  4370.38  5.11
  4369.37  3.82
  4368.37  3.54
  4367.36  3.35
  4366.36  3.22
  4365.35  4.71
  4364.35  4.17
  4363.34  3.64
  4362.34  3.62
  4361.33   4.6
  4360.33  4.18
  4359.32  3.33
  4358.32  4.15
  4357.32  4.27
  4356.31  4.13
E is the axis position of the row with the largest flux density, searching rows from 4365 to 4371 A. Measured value 4370.38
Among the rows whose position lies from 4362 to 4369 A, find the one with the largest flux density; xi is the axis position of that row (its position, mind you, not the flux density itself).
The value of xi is 4365.35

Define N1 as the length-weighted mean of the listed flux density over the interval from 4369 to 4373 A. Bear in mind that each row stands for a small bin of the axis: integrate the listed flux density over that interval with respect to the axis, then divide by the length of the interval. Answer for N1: 4.1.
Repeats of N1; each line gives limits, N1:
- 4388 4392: 3.3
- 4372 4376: 3.7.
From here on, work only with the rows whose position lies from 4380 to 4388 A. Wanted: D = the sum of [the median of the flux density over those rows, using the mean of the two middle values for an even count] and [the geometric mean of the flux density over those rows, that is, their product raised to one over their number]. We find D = 5.2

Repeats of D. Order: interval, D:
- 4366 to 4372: 7.3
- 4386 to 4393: 6.9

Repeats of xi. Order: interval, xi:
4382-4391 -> 4386.51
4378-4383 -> 4379.45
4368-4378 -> 4370.38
